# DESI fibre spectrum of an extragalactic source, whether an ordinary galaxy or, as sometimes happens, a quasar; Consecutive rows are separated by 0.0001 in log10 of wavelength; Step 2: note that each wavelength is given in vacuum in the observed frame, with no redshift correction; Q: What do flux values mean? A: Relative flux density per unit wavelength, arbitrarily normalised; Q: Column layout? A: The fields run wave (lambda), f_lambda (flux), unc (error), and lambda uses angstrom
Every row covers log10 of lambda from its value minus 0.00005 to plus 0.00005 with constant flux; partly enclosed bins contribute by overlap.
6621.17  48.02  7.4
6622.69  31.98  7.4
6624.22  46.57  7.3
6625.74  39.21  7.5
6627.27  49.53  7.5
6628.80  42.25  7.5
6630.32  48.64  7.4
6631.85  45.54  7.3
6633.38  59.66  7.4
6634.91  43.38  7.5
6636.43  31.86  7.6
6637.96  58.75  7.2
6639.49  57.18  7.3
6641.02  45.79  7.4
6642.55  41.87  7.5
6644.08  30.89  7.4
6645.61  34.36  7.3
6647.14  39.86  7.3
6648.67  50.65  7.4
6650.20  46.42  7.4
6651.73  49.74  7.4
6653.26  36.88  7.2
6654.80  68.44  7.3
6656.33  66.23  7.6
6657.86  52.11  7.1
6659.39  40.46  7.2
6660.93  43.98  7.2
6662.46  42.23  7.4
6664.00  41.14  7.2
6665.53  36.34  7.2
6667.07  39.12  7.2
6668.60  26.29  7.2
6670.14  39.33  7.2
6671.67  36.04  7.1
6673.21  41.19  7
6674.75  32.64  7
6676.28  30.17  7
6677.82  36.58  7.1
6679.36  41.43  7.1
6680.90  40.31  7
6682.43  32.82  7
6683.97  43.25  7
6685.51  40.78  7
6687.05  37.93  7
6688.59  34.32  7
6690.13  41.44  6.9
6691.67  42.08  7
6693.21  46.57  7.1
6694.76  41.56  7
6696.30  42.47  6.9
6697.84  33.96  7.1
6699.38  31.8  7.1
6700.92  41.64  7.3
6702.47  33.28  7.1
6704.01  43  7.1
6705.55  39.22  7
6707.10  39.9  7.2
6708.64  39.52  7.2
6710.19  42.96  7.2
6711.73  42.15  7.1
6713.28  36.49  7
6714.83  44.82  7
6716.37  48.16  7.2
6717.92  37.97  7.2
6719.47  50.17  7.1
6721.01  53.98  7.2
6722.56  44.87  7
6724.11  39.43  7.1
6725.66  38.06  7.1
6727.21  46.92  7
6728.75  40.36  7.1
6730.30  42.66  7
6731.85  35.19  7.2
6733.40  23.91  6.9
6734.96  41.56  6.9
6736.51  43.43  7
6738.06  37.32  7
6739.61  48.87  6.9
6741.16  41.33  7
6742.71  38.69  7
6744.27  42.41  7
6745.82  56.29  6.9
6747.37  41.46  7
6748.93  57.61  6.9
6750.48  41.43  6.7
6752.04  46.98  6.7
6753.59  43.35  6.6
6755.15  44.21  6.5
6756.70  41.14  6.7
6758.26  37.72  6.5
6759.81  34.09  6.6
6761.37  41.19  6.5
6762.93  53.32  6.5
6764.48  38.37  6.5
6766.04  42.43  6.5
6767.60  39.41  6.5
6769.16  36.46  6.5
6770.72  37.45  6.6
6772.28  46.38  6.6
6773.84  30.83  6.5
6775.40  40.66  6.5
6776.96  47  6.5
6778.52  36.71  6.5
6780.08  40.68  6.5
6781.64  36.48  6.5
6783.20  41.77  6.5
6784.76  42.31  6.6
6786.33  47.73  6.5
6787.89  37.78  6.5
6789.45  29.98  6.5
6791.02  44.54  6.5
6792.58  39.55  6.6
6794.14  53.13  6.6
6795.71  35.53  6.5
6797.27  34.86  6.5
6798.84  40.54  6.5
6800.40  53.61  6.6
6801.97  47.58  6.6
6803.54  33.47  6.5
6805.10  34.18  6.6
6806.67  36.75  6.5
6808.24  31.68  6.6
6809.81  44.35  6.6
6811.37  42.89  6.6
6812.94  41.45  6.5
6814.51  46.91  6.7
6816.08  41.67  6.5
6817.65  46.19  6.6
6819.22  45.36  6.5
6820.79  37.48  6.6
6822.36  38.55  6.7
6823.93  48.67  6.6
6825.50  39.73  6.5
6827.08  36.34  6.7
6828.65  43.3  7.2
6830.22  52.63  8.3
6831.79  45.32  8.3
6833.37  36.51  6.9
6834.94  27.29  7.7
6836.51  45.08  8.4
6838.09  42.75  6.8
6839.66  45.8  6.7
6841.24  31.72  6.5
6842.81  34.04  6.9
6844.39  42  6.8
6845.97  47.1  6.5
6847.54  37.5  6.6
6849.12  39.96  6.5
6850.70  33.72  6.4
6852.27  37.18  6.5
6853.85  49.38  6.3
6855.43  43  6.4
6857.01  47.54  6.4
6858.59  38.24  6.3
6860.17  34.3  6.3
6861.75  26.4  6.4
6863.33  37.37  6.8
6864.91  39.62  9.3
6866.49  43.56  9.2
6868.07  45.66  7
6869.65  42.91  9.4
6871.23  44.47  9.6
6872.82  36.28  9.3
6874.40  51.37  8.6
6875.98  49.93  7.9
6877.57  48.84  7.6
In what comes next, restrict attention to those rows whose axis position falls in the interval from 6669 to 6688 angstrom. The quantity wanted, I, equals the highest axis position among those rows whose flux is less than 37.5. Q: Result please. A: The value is 6682.43 angstrom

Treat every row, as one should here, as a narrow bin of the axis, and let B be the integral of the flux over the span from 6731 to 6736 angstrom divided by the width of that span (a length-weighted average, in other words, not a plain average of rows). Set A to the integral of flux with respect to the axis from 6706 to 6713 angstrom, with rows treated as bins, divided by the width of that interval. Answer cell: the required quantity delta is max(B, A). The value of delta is 40.7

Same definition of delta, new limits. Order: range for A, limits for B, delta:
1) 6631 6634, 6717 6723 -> 52.0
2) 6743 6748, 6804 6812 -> 46.1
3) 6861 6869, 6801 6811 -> 38.7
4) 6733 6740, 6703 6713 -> 40.7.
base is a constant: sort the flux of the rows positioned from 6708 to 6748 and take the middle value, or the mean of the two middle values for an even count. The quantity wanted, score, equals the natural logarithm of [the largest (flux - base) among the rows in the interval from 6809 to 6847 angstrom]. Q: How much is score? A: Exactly 2.38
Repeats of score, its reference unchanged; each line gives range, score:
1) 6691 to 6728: 2.50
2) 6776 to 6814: 2.46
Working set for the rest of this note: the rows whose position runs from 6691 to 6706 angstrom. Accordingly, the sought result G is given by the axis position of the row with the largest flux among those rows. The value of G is 6693.21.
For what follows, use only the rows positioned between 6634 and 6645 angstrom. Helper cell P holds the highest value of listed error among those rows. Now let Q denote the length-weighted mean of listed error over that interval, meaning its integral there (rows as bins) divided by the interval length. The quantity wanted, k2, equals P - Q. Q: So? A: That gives 0.19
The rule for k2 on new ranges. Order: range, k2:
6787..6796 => 0.06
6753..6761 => 0.12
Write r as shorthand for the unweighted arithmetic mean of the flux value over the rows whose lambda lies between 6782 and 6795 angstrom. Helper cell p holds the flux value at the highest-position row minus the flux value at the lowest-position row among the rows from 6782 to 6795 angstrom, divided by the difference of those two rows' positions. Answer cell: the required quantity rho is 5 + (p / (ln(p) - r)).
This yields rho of 4.98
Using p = 1.0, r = 42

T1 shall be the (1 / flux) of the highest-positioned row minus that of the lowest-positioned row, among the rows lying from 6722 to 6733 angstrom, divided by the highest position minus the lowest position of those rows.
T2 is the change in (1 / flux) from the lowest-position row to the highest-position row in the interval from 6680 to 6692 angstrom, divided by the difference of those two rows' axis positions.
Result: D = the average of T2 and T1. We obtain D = 0.0003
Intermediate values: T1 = 0.0007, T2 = -0.0001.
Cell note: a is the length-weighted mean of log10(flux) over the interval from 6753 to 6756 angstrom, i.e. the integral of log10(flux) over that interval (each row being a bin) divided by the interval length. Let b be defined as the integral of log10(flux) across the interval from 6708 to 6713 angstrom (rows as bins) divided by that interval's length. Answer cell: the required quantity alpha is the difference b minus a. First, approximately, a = 1.64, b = 1.612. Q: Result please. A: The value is -0.03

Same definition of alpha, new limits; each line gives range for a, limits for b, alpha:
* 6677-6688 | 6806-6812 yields 0.00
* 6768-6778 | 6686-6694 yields 0.01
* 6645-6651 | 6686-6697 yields -0.02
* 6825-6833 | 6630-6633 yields 0.05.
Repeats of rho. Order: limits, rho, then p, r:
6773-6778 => 4.86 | 5.2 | 39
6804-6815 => 4.97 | 1.4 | 40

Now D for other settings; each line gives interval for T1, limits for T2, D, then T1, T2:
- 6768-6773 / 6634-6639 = -0.0019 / -0.0019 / -0.0020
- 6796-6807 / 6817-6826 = 0.0001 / -0.0002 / 0.0004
